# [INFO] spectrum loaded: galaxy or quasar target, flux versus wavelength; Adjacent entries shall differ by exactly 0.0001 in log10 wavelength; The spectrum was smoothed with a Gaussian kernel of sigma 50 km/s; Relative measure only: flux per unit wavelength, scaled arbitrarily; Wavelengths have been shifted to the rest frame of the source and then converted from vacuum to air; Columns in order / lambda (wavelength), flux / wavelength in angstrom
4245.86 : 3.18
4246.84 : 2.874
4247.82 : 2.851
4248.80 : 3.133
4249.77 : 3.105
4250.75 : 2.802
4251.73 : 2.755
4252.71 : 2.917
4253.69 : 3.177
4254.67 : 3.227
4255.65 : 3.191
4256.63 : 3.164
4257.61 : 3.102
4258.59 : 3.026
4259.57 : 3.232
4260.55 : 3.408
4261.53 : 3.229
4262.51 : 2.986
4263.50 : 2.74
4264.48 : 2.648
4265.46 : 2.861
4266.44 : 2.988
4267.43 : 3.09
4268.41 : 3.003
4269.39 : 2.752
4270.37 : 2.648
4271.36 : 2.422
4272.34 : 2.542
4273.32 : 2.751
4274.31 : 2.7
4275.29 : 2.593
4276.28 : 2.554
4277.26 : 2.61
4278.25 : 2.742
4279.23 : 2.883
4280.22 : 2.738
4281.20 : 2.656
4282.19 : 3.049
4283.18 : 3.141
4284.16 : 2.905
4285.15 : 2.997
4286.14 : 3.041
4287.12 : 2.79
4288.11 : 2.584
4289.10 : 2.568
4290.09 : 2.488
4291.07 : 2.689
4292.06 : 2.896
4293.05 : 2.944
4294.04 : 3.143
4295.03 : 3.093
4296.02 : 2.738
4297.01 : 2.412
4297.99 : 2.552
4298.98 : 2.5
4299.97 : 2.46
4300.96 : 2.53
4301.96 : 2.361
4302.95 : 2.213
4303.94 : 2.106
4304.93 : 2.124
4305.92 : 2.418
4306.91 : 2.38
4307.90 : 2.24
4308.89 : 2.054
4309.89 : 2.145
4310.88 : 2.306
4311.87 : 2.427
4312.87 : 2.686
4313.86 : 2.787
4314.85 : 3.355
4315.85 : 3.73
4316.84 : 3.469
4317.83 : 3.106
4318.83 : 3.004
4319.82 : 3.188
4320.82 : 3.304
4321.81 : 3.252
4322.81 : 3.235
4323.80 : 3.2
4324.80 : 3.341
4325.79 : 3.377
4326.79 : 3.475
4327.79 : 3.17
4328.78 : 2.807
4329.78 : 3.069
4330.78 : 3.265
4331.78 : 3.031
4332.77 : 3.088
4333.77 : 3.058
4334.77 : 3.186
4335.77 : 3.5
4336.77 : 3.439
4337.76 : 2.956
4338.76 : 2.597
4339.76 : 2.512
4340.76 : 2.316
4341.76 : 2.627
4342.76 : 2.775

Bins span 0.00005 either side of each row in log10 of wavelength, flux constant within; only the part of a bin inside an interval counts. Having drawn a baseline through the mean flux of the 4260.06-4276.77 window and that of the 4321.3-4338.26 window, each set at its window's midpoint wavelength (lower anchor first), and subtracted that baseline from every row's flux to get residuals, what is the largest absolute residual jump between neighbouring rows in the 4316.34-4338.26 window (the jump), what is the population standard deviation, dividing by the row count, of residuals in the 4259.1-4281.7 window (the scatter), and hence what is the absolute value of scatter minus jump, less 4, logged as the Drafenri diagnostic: -3.78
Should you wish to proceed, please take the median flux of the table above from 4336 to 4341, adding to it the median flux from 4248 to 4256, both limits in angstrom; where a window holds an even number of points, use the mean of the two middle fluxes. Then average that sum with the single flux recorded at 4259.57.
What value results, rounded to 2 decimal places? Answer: 4.47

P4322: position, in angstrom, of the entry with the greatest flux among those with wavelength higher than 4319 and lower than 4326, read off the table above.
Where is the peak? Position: 4325.79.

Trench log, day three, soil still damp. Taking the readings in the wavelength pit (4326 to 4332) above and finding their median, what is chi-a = 3.12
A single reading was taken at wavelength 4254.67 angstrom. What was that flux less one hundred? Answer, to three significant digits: -96.8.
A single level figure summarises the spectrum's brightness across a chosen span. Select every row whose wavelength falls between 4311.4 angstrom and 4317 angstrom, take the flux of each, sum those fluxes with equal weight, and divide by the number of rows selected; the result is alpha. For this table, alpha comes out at 3.1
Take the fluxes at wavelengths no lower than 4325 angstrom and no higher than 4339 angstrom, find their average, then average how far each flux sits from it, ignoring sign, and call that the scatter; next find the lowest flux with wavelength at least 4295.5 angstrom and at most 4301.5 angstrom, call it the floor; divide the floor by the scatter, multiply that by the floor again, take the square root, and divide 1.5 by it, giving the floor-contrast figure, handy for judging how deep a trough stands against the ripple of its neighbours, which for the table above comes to 0.278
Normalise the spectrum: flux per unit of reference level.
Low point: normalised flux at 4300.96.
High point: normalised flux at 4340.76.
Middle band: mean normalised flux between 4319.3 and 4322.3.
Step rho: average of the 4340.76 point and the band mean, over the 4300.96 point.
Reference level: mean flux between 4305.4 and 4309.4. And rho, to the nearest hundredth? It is 1.10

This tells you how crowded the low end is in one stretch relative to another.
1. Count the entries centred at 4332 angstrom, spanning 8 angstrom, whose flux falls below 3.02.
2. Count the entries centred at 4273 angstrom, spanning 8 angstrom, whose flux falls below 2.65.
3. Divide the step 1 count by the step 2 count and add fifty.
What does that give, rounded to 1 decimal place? 50.2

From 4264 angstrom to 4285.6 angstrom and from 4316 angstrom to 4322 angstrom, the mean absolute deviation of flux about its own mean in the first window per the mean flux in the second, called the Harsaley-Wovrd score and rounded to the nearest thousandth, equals 0.052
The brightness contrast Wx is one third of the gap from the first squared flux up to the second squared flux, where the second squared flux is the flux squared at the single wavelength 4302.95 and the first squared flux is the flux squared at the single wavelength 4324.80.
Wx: -2.1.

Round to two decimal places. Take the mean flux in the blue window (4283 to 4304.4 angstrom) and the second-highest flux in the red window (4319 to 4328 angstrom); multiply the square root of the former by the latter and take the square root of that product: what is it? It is 2.35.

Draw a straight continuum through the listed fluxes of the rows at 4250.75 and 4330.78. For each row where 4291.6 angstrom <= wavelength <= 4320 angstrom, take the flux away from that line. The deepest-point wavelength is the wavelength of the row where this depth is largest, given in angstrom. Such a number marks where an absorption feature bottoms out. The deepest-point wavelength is 4308.89 angstrom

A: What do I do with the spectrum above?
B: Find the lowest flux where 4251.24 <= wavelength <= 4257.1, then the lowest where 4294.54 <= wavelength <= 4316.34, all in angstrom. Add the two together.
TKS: 4.81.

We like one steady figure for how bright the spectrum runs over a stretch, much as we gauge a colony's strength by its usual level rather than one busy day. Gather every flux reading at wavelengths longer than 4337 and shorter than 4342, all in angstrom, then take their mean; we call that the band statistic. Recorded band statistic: 2.6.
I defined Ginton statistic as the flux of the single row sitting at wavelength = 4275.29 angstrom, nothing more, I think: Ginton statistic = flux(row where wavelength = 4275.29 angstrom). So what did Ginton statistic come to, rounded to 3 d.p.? 2.593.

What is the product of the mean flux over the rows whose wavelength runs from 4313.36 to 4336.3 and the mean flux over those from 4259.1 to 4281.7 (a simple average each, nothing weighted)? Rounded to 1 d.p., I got 9.1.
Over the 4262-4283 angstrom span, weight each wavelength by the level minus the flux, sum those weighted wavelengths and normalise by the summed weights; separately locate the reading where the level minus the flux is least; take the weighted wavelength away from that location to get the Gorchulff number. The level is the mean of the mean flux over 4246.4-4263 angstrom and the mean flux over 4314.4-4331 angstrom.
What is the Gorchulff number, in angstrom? -5.5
